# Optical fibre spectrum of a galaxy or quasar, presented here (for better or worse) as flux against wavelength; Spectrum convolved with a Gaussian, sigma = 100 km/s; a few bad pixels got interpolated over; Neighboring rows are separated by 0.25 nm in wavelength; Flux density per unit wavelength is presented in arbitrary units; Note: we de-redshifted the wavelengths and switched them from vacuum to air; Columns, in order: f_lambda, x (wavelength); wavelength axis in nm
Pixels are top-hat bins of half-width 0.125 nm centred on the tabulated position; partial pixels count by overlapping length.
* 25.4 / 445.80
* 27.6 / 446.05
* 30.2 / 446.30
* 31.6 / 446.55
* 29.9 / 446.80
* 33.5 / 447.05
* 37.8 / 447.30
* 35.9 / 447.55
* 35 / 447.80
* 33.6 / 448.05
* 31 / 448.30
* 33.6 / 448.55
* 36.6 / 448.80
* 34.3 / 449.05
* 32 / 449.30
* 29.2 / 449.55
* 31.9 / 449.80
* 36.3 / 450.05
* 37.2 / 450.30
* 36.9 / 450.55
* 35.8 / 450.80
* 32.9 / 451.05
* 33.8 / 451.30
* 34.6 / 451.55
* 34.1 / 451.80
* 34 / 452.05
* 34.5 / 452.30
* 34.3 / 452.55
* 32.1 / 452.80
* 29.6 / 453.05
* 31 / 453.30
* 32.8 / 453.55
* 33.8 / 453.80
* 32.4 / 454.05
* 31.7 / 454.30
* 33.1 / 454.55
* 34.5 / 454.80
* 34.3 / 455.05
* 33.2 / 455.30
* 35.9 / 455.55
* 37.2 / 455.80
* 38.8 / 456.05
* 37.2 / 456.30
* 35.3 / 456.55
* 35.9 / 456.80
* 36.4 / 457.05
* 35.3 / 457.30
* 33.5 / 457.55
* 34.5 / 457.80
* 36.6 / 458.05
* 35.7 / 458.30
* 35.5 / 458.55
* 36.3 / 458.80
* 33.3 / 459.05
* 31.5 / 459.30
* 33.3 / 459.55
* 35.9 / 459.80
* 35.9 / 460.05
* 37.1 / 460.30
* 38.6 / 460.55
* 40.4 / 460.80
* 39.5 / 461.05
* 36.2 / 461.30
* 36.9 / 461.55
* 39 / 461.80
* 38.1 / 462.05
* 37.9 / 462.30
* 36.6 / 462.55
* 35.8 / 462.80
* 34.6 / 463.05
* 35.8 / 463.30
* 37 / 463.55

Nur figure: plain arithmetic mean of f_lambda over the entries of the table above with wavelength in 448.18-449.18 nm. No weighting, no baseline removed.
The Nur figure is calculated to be 33.9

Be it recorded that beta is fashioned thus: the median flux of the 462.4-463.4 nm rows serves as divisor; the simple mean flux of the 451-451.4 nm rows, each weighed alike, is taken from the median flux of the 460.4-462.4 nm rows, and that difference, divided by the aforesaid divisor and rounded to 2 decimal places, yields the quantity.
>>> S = 0.14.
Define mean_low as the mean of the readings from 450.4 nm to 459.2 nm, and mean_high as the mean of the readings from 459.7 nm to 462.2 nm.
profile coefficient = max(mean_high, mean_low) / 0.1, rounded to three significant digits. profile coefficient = 378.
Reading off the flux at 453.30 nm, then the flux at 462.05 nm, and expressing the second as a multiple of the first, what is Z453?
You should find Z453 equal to 1.23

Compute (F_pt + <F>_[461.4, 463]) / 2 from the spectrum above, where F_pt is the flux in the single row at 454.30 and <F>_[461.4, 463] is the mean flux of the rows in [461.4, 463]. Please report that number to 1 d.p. 34.5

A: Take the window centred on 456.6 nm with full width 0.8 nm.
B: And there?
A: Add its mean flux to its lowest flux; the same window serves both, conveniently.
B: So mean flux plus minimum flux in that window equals 71.4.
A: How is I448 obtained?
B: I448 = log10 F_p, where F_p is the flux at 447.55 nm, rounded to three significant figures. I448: 1.56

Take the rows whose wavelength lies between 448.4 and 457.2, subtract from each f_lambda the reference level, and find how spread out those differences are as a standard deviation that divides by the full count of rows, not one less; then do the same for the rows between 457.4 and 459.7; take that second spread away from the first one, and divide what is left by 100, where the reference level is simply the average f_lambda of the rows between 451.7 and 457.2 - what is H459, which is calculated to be 0.0059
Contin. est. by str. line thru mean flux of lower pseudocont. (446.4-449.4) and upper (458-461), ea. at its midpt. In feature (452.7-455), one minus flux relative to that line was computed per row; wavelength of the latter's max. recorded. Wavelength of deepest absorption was 453.05 nm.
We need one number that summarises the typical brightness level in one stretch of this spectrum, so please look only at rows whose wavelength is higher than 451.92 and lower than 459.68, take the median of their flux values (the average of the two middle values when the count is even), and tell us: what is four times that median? 137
